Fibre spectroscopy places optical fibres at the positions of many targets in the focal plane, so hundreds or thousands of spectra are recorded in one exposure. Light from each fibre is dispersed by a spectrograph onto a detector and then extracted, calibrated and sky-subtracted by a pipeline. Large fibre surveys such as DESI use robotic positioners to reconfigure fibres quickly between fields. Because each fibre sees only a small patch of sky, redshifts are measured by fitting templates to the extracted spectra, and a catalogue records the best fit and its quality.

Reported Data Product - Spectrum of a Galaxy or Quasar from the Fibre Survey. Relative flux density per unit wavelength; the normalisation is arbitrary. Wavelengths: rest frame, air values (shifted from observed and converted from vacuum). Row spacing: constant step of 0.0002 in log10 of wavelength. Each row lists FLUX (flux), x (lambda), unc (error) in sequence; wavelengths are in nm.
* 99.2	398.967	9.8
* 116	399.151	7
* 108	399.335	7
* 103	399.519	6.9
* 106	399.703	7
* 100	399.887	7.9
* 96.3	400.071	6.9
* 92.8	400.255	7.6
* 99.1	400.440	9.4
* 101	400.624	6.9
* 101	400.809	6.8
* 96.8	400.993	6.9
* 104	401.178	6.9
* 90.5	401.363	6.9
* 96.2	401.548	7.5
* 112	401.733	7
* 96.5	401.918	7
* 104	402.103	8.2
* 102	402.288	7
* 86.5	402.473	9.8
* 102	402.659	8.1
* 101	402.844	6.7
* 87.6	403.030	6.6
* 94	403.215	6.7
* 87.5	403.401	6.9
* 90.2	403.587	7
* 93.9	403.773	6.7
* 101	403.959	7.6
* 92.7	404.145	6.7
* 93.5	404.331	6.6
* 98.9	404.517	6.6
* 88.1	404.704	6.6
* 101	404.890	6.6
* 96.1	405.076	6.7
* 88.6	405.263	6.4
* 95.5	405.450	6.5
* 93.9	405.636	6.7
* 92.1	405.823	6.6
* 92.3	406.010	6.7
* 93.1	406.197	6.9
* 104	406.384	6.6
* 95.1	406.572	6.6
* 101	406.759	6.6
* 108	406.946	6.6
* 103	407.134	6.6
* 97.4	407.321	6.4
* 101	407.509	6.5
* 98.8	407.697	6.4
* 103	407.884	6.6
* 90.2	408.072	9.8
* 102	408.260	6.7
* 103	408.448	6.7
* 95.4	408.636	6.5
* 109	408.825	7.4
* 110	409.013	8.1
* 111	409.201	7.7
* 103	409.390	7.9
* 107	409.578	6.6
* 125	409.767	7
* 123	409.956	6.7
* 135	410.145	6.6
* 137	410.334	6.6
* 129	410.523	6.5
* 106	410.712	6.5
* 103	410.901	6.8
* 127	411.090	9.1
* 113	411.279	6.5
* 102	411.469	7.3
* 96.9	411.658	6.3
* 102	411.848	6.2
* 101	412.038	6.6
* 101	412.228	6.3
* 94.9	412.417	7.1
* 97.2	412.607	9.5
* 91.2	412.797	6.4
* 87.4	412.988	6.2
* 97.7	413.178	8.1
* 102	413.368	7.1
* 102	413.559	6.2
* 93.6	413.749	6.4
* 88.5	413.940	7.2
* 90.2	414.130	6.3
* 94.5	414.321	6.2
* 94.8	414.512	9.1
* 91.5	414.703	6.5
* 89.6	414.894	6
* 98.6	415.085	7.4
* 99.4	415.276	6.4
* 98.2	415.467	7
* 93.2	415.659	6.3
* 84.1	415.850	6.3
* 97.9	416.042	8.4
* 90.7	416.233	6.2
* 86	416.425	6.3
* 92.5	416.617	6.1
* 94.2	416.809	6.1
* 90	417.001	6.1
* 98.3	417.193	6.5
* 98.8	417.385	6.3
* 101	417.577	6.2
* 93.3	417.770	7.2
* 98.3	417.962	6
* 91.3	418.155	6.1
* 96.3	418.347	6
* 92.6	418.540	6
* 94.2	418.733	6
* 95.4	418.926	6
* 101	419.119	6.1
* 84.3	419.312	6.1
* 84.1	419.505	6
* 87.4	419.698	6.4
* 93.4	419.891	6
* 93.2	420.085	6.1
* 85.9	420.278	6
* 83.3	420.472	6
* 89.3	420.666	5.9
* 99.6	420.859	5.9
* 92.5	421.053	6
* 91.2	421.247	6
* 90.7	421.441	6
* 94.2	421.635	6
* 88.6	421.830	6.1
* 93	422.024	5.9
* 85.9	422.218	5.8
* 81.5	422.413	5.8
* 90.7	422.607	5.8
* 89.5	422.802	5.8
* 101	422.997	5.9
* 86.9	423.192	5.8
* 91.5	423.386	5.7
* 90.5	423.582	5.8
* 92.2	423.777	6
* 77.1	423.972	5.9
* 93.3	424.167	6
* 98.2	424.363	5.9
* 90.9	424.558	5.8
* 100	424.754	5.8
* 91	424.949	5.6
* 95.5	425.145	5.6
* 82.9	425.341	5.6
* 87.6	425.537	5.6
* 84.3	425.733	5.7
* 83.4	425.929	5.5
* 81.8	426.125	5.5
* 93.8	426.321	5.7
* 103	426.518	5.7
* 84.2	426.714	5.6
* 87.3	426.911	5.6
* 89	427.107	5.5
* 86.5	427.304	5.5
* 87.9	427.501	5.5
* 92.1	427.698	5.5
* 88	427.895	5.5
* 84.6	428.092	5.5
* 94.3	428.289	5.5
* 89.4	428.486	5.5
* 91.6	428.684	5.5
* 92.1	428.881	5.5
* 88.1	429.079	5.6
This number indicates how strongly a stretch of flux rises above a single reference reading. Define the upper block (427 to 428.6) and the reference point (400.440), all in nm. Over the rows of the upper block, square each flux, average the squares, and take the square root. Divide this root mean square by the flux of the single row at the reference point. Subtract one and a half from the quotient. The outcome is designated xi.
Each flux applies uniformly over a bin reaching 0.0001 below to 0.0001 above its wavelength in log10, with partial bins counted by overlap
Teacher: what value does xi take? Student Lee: -0.602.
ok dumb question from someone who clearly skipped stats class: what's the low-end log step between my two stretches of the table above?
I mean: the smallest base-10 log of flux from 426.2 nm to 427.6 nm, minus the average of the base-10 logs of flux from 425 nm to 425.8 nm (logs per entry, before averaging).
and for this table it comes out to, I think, -0.02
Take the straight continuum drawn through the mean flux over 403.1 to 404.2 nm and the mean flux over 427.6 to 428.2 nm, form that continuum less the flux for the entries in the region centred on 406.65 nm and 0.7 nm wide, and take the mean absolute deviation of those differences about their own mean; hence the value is 4.0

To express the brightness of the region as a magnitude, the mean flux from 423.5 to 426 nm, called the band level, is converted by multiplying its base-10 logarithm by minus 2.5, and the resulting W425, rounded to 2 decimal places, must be -4.88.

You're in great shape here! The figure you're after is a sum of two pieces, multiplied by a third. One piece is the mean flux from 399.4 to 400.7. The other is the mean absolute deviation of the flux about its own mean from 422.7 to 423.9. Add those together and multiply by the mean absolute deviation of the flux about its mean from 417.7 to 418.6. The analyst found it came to 242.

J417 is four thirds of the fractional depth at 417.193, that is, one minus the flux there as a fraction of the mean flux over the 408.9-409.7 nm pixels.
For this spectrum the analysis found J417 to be 0.12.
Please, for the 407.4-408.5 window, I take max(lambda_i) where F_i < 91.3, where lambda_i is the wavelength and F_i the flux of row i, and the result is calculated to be 408.072 nm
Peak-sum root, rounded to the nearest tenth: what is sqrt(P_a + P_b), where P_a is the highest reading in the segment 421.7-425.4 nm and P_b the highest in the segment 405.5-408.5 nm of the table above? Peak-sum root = 14.5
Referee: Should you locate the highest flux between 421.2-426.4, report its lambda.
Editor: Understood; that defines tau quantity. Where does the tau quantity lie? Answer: 422.997 nm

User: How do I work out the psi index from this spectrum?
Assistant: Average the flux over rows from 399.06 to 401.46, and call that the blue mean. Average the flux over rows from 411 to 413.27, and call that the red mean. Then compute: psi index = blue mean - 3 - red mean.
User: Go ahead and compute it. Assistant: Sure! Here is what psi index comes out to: -3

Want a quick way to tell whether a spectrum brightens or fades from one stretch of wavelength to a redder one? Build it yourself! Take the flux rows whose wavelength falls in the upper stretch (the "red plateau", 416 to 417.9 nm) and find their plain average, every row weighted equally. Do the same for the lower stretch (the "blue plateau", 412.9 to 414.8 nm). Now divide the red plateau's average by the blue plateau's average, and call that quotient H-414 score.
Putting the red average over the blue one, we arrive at 1.00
